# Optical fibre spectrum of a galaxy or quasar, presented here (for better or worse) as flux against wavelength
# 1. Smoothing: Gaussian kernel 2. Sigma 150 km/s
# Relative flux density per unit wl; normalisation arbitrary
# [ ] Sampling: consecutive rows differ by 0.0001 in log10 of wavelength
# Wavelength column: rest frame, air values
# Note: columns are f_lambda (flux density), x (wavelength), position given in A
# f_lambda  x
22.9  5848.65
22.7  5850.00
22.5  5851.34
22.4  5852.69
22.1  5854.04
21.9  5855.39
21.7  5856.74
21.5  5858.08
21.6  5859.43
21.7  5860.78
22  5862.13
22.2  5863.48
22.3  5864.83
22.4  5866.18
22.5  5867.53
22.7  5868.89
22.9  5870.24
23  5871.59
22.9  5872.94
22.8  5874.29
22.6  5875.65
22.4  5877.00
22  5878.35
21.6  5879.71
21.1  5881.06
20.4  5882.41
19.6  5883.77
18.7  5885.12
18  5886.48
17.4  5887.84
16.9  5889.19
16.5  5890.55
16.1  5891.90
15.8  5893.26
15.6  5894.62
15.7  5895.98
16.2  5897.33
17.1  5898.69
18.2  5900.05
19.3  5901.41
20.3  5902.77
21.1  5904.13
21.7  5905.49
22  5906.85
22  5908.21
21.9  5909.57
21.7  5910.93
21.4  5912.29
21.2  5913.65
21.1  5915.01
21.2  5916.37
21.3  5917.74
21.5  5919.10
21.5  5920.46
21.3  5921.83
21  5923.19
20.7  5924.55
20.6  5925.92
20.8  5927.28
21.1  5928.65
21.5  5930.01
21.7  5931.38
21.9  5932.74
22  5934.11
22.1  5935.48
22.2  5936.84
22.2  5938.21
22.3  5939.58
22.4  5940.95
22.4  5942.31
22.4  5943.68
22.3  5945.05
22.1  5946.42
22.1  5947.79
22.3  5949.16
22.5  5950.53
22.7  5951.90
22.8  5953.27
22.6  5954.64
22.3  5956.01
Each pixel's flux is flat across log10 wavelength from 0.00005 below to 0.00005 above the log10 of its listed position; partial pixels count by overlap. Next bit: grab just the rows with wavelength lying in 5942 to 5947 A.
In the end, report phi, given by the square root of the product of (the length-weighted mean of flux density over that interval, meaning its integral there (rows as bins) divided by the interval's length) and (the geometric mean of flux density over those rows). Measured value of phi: 22.3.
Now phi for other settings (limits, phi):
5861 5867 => 22.2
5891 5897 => 15.8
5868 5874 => 22.9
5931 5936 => 21.9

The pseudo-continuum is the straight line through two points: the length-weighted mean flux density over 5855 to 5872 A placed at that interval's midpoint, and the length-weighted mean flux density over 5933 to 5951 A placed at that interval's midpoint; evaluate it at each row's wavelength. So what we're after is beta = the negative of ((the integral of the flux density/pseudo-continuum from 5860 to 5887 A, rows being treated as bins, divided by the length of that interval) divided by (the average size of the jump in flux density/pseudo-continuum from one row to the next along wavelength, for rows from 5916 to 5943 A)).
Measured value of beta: -138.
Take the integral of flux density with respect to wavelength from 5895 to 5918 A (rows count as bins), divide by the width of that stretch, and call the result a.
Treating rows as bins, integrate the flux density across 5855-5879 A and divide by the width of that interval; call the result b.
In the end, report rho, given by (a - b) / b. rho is -0.10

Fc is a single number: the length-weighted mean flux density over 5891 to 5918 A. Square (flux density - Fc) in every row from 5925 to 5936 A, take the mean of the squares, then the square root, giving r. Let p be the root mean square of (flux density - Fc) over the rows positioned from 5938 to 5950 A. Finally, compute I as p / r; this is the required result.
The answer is 1.4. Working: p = 2.8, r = 2.04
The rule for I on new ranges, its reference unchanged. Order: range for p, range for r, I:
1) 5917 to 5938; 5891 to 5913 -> 0.8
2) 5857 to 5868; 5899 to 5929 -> 1.4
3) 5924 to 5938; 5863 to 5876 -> 0.7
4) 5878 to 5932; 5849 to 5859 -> 0.8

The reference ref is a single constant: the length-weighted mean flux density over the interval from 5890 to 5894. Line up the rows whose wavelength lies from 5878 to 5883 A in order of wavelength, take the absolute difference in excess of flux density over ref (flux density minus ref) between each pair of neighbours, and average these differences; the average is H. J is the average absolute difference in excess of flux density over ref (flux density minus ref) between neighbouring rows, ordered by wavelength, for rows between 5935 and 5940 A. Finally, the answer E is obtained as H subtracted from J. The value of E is -0.47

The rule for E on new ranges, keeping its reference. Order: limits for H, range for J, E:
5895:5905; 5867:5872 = -0.73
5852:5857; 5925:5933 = 0.03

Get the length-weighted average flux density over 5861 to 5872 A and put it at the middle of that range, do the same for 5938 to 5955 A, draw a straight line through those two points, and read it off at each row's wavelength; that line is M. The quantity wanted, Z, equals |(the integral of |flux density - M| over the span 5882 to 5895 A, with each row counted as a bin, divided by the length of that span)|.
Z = 4.9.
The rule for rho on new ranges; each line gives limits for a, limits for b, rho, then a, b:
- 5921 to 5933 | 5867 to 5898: 0.07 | 21.2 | 19.7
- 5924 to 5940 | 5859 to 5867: -0.02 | 21.6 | 22.1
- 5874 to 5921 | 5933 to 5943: -0.11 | 19.8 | 22.2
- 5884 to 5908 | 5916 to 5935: -0.15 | 18.1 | 21.3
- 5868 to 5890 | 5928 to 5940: -0.04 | 20.9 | 21.9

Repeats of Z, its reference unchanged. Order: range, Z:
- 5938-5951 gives 0.1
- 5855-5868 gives 0.5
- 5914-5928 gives 1.3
